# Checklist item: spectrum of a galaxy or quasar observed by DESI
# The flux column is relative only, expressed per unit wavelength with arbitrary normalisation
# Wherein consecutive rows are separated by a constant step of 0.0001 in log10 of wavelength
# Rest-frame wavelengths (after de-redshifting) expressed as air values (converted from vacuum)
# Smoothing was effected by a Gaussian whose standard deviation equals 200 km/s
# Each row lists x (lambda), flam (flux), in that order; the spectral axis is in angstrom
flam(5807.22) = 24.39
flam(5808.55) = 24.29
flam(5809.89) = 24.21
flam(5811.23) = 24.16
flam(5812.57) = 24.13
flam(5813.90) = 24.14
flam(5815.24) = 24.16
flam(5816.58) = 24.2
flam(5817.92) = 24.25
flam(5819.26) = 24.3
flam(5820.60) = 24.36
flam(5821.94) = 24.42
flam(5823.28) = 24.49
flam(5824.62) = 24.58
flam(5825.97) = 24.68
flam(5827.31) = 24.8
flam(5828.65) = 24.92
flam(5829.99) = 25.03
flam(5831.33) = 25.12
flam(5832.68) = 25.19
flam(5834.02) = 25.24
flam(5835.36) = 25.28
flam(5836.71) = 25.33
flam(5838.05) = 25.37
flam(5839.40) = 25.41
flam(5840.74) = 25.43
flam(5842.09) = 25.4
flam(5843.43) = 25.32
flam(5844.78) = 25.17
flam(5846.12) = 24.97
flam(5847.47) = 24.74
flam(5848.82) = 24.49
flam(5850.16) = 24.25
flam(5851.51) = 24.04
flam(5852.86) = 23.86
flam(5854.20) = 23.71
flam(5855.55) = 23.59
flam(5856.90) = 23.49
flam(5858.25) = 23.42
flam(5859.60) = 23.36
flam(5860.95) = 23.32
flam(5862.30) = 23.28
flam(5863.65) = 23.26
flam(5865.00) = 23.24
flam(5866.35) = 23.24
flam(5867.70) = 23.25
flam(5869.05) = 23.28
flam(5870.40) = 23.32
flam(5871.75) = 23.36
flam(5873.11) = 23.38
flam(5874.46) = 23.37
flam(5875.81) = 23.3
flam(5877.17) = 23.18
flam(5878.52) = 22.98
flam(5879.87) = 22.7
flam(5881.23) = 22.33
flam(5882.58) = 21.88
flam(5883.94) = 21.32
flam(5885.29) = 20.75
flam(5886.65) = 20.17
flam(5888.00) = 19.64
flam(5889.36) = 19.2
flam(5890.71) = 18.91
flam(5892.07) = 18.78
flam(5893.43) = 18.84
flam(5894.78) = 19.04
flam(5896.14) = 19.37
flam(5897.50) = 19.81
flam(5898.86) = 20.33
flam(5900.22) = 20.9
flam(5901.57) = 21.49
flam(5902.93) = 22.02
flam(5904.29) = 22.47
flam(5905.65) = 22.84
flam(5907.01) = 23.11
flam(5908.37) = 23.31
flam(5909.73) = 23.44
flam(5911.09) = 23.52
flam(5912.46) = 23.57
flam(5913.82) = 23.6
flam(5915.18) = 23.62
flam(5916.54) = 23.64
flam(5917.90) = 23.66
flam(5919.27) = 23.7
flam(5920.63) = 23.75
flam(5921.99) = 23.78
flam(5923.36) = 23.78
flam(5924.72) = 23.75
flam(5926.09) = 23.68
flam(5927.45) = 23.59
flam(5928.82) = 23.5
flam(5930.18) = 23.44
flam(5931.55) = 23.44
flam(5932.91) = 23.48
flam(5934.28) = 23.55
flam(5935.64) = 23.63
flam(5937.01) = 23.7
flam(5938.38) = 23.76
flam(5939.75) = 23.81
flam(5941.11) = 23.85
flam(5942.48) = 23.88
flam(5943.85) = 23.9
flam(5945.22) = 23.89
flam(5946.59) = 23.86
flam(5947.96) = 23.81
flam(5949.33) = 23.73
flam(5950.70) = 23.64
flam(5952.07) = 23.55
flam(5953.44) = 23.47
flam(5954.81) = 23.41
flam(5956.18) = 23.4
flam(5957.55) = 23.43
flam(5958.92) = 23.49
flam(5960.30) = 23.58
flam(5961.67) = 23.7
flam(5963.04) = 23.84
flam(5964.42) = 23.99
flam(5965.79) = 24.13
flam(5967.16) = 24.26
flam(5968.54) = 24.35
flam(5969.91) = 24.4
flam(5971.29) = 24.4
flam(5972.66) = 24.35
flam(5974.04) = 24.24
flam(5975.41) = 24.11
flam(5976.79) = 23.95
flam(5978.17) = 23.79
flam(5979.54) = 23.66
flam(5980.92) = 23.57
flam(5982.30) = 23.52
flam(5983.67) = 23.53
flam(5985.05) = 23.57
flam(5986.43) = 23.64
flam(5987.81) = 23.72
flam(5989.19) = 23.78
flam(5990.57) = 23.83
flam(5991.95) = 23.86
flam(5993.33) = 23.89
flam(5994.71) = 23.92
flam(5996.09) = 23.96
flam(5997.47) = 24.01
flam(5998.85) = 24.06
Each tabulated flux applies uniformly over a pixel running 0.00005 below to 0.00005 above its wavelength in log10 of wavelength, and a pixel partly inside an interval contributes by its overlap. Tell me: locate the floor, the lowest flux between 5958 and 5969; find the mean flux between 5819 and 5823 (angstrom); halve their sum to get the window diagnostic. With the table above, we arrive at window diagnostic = 23.9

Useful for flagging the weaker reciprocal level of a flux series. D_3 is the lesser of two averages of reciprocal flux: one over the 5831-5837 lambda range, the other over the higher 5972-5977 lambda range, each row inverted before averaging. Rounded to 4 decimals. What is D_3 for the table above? 0.0396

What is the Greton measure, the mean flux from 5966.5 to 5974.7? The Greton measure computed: 24.3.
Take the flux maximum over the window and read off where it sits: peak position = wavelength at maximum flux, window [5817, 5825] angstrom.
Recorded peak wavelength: 5824.62 angstrom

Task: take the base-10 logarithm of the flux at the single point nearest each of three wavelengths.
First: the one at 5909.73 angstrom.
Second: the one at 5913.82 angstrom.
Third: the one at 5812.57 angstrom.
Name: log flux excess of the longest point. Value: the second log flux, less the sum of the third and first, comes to -1.38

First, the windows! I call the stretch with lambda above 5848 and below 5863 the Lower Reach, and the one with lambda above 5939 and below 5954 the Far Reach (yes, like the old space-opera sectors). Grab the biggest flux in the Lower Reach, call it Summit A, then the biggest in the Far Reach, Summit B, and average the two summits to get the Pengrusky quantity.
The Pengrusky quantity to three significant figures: 24.2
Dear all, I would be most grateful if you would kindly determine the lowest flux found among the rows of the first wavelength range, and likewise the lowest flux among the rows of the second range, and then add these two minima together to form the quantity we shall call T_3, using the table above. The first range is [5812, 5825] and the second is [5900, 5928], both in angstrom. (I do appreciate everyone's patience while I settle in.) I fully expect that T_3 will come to 45.0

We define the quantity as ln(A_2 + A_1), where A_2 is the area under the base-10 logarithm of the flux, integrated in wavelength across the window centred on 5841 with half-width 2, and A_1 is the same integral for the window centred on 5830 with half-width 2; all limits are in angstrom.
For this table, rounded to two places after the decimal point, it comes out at 2.42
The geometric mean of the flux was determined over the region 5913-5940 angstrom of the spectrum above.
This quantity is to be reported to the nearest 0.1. 23.6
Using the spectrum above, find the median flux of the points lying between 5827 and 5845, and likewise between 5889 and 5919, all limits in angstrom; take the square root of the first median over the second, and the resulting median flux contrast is 1.07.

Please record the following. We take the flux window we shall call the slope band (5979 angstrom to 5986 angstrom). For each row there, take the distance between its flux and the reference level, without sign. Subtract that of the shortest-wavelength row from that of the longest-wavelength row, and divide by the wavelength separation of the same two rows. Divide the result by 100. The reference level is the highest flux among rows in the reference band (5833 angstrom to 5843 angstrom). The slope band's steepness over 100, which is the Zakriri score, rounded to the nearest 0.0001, 0.0002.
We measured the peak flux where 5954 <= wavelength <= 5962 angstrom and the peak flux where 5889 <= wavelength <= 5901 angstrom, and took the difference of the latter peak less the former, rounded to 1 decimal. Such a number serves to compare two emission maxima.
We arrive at -2.8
